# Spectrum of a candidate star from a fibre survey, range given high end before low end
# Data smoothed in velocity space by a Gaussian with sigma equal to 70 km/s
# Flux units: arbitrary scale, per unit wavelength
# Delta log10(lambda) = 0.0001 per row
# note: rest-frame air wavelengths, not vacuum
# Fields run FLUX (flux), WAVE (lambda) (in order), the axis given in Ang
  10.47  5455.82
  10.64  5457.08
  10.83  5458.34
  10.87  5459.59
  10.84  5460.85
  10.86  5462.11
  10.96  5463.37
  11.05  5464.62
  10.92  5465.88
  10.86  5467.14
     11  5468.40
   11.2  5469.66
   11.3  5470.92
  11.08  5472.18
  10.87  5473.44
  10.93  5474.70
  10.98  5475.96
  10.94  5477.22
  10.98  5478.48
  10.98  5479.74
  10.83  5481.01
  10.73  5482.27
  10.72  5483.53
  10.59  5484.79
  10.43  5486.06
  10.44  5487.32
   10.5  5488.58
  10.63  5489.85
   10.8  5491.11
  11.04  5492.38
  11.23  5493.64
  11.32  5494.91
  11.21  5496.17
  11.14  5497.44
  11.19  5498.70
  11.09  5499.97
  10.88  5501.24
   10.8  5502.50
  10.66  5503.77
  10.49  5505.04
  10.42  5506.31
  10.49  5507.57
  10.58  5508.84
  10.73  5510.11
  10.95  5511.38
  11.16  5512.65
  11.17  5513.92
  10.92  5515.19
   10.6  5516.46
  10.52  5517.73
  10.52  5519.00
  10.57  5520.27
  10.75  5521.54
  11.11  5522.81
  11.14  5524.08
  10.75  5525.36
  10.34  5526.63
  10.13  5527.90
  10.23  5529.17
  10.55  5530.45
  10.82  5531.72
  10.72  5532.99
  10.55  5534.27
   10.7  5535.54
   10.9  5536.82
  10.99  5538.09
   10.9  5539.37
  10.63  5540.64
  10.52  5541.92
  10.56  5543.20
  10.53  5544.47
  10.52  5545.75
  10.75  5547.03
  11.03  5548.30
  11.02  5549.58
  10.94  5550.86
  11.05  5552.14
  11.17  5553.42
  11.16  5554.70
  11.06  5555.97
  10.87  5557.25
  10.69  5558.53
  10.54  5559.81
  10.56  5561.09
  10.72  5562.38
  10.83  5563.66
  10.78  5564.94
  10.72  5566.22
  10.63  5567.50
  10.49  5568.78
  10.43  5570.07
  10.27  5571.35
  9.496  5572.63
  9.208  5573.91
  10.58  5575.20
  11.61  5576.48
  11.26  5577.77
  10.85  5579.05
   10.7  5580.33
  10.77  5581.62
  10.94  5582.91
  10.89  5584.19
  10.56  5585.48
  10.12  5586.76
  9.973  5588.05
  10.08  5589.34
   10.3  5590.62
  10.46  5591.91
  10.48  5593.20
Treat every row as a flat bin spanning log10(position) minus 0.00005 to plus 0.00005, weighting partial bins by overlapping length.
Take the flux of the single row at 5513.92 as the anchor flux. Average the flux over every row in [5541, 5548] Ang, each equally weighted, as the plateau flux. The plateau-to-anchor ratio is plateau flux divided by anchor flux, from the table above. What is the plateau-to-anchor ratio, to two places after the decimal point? 0.95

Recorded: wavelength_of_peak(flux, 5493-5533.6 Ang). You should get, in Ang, 5494.91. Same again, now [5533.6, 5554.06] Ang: 5553.42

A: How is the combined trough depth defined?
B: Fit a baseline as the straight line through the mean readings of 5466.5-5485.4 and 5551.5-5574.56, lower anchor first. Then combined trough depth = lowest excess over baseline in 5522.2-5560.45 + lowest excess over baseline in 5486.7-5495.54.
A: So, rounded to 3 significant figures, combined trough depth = -1.05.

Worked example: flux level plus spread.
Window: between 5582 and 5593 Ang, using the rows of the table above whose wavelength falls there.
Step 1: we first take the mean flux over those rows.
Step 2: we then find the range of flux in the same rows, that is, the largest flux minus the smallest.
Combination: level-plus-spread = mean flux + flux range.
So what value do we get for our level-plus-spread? 11.4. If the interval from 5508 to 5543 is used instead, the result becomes 11.8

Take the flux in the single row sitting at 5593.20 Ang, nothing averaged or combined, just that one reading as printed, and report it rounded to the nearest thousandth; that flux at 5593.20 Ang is 10.480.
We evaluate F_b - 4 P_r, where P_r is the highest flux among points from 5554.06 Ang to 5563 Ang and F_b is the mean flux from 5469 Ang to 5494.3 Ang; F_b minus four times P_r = -33.8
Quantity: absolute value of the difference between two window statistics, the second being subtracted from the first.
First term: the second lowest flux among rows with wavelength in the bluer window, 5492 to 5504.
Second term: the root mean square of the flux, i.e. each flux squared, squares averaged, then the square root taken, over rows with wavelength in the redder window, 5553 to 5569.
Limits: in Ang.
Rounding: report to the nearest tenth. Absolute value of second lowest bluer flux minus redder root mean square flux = 0.0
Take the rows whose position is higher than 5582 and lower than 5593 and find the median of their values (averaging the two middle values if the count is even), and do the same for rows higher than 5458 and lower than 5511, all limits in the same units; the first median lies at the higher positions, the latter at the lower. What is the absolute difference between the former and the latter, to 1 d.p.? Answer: 0.5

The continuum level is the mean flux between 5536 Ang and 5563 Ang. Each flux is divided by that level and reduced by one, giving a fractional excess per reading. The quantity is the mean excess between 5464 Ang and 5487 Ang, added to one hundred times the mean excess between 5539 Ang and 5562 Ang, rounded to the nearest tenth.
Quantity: -0.1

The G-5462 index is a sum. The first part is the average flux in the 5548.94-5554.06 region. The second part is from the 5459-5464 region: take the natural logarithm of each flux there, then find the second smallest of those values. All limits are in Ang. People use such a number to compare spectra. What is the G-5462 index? 13.4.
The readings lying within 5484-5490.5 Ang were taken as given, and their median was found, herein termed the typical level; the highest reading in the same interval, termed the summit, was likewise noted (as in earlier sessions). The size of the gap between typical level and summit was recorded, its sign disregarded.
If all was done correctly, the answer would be 0.13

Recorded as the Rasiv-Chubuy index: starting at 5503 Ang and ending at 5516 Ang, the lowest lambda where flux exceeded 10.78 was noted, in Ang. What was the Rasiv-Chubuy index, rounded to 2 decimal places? 5511.38 Ang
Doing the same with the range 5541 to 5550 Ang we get 5548.30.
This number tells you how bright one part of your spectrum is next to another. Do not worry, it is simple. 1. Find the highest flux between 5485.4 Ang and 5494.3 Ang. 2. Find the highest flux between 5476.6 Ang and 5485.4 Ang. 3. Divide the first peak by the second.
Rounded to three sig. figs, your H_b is 1.02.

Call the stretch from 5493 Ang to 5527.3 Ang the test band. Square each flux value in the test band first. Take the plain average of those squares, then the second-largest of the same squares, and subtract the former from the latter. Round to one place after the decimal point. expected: 8.5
